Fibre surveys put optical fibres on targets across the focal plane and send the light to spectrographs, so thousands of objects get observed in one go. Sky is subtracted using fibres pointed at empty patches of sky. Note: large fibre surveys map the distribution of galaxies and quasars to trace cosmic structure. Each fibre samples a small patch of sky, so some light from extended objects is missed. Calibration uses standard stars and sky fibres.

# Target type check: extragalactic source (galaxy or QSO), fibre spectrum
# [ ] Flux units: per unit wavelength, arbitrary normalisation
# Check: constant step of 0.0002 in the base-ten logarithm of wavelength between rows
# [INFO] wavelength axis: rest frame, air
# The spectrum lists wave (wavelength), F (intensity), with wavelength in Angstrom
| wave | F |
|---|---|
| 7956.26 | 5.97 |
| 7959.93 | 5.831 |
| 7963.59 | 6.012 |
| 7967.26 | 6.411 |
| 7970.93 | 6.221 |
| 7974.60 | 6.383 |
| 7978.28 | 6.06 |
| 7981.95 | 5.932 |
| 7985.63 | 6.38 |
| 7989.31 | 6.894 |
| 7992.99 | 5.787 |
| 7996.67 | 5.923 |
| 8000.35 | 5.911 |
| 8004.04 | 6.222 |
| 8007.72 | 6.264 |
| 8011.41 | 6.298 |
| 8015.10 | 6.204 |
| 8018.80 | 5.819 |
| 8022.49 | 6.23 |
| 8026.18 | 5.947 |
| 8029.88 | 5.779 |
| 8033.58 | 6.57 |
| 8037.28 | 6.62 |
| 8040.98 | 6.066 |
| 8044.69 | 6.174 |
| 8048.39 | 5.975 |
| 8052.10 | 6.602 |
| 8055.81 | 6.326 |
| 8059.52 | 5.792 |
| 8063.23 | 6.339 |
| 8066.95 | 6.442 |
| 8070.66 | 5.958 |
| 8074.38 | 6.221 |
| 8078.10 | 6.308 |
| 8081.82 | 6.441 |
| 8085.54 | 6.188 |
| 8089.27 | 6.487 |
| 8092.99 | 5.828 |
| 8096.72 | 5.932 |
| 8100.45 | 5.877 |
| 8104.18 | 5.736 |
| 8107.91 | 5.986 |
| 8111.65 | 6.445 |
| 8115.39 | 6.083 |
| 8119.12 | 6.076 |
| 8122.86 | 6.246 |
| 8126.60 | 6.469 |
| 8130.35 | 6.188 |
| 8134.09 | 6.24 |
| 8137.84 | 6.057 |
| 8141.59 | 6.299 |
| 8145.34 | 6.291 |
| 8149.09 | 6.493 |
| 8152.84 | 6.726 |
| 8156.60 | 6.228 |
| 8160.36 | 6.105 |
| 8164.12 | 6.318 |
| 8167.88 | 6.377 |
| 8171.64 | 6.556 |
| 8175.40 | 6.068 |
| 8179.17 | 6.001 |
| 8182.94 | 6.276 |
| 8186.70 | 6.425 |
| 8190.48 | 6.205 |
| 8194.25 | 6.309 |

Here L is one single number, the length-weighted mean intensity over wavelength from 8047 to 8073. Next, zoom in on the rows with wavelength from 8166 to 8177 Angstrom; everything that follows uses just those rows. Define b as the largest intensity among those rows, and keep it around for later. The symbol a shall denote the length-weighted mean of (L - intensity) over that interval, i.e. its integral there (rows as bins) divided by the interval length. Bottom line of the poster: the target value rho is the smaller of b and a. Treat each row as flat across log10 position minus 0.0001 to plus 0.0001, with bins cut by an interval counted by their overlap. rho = -0.132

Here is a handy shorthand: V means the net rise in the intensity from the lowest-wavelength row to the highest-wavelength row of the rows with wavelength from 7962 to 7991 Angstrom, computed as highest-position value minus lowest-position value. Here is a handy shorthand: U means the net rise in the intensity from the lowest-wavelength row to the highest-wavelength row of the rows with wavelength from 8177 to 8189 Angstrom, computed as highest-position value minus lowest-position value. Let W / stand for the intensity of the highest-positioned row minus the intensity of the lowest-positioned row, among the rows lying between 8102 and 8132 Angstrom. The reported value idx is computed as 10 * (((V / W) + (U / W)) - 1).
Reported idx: 19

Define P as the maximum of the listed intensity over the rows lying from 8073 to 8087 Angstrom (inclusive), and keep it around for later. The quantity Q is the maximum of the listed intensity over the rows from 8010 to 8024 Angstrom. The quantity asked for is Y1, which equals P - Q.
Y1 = 0.1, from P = 6.441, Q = 6.298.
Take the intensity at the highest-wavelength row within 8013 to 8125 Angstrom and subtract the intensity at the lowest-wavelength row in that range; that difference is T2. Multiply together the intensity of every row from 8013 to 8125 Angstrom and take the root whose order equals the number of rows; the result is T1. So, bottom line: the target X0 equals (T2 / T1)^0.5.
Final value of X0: 0.08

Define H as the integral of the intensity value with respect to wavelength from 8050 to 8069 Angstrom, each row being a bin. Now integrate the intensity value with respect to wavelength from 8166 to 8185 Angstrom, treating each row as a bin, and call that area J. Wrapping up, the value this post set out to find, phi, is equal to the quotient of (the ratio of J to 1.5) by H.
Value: 0.66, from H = 120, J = 119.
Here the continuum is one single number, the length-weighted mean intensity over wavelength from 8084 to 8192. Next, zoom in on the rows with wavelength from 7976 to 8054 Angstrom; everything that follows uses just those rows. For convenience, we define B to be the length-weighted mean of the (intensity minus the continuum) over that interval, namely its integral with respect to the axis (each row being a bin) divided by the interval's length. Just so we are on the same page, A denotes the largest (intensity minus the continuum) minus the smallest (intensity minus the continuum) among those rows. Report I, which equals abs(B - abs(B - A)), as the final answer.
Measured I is 1.19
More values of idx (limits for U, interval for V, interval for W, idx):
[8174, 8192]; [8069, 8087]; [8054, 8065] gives 272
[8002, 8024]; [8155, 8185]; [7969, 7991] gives -9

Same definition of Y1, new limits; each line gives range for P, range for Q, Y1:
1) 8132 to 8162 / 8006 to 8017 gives 0.4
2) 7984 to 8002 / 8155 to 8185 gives 0.3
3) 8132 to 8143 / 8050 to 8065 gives -0.3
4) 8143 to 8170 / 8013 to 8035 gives 0.2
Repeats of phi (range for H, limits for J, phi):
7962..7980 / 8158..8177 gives 0.71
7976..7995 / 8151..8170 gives 0.68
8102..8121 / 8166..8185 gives 0.69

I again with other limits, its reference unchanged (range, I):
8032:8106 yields 0.93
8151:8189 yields 0.54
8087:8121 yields 1.08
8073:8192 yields 0.97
